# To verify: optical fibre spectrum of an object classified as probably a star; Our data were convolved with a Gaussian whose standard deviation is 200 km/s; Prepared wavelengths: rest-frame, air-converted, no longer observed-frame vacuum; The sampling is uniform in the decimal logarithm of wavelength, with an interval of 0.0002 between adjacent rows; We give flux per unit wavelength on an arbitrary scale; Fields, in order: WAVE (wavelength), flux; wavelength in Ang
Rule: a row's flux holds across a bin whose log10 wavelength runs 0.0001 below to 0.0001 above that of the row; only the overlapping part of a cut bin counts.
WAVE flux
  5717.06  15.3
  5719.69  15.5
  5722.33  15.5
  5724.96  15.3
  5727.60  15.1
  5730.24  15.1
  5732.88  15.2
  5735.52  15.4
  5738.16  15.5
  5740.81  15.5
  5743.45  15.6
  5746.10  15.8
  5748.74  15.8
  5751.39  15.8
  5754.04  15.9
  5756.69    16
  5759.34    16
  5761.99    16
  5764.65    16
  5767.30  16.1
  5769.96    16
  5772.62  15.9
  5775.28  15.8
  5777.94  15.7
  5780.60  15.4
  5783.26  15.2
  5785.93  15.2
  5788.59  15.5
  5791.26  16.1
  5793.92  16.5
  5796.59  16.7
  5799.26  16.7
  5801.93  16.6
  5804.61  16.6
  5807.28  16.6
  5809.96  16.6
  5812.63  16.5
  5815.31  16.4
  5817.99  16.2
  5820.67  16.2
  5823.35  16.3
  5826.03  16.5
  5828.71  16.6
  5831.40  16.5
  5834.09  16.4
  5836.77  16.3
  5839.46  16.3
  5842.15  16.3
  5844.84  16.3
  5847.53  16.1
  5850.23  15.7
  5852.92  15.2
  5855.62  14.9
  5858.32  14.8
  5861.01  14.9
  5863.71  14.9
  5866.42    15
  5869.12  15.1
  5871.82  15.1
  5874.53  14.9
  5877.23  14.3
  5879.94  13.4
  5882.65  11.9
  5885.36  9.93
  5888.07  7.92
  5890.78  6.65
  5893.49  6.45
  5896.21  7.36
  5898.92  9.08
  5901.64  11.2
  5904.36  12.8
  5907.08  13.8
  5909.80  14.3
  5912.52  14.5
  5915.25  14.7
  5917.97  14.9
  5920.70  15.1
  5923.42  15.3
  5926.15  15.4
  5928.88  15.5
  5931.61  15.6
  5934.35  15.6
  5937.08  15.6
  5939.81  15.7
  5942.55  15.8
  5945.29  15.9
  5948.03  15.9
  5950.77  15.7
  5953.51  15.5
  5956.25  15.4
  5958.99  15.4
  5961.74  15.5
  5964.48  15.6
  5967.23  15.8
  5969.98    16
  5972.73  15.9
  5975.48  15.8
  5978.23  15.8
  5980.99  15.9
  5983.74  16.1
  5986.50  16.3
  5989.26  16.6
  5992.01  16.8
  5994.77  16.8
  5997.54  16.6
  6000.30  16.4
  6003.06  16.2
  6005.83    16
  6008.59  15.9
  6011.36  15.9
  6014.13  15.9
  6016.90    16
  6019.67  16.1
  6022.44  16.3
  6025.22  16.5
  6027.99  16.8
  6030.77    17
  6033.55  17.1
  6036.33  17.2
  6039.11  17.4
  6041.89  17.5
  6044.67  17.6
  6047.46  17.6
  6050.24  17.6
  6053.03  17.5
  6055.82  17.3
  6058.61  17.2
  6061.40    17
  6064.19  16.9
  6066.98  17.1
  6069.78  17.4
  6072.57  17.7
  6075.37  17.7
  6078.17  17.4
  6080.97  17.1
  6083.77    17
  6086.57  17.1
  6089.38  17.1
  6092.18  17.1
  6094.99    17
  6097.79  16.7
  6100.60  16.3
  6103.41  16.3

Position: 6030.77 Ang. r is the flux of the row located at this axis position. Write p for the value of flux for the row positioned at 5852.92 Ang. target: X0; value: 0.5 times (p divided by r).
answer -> 0.45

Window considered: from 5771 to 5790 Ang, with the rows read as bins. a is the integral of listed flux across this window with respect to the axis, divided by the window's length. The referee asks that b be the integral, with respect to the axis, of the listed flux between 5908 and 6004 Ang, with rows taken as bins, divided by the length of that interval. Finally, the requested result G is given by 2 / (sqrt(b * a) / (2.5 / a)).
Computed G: 0.0206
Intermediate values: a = 15.5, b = 15.7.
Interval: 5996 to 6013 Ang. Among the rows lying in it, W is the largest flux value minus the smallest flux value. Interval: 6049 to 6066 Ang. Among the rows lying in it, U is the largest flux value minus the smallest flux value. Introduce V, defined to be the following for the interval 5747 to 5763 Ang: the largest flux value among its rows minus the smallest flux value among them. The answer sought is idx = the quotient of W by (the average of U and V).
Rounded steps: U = 0.70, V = 0.20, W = 0.70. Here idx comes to 1.56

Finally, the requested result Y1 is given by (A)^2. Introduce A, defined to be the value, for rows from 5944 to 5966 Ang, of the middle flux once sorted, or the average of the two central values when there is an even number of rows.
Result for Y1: 242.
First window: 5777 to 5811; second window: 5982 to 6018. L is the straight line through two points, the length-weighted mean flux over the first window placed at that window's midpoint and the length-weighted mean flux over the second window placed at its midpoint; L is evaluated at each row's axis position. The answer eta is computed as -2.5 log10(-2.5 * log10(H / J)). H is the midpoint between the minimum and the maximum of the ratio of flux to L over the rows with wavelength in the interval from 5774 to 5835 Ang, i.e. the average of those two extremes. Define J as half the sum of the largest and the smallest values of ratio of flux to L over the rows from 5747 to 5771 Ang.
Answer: 6.9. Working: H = 0.990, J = 0.99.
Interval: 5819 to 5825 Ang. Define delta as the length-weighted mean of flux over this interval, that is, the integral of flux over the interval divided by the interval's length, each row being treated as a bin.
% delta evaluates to 16.3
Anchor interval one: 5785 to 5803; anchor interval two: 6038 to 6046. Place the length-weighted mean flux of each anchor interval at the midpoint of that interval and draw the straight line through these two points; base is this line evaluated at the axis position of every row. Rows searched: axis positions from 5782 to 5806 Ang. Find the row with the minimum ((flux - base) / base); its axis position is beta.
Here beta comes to 5785.93 Ang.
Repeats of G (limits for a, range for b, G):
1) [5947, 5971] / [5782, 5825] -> 0.0201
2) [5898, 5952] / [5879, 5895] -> 0.0293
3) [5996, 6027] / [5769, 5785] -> 0.0194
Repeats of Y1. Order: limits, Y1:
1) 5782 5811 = 276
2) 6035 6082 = 303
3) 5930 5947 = 245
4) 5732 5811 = 253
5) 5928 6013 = 253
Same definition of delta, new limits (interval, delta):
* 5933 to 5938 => 15.6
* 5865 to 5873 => 15.1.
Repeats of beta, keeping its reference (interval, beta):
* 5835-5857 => 5855.62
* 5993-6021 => 6014.13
